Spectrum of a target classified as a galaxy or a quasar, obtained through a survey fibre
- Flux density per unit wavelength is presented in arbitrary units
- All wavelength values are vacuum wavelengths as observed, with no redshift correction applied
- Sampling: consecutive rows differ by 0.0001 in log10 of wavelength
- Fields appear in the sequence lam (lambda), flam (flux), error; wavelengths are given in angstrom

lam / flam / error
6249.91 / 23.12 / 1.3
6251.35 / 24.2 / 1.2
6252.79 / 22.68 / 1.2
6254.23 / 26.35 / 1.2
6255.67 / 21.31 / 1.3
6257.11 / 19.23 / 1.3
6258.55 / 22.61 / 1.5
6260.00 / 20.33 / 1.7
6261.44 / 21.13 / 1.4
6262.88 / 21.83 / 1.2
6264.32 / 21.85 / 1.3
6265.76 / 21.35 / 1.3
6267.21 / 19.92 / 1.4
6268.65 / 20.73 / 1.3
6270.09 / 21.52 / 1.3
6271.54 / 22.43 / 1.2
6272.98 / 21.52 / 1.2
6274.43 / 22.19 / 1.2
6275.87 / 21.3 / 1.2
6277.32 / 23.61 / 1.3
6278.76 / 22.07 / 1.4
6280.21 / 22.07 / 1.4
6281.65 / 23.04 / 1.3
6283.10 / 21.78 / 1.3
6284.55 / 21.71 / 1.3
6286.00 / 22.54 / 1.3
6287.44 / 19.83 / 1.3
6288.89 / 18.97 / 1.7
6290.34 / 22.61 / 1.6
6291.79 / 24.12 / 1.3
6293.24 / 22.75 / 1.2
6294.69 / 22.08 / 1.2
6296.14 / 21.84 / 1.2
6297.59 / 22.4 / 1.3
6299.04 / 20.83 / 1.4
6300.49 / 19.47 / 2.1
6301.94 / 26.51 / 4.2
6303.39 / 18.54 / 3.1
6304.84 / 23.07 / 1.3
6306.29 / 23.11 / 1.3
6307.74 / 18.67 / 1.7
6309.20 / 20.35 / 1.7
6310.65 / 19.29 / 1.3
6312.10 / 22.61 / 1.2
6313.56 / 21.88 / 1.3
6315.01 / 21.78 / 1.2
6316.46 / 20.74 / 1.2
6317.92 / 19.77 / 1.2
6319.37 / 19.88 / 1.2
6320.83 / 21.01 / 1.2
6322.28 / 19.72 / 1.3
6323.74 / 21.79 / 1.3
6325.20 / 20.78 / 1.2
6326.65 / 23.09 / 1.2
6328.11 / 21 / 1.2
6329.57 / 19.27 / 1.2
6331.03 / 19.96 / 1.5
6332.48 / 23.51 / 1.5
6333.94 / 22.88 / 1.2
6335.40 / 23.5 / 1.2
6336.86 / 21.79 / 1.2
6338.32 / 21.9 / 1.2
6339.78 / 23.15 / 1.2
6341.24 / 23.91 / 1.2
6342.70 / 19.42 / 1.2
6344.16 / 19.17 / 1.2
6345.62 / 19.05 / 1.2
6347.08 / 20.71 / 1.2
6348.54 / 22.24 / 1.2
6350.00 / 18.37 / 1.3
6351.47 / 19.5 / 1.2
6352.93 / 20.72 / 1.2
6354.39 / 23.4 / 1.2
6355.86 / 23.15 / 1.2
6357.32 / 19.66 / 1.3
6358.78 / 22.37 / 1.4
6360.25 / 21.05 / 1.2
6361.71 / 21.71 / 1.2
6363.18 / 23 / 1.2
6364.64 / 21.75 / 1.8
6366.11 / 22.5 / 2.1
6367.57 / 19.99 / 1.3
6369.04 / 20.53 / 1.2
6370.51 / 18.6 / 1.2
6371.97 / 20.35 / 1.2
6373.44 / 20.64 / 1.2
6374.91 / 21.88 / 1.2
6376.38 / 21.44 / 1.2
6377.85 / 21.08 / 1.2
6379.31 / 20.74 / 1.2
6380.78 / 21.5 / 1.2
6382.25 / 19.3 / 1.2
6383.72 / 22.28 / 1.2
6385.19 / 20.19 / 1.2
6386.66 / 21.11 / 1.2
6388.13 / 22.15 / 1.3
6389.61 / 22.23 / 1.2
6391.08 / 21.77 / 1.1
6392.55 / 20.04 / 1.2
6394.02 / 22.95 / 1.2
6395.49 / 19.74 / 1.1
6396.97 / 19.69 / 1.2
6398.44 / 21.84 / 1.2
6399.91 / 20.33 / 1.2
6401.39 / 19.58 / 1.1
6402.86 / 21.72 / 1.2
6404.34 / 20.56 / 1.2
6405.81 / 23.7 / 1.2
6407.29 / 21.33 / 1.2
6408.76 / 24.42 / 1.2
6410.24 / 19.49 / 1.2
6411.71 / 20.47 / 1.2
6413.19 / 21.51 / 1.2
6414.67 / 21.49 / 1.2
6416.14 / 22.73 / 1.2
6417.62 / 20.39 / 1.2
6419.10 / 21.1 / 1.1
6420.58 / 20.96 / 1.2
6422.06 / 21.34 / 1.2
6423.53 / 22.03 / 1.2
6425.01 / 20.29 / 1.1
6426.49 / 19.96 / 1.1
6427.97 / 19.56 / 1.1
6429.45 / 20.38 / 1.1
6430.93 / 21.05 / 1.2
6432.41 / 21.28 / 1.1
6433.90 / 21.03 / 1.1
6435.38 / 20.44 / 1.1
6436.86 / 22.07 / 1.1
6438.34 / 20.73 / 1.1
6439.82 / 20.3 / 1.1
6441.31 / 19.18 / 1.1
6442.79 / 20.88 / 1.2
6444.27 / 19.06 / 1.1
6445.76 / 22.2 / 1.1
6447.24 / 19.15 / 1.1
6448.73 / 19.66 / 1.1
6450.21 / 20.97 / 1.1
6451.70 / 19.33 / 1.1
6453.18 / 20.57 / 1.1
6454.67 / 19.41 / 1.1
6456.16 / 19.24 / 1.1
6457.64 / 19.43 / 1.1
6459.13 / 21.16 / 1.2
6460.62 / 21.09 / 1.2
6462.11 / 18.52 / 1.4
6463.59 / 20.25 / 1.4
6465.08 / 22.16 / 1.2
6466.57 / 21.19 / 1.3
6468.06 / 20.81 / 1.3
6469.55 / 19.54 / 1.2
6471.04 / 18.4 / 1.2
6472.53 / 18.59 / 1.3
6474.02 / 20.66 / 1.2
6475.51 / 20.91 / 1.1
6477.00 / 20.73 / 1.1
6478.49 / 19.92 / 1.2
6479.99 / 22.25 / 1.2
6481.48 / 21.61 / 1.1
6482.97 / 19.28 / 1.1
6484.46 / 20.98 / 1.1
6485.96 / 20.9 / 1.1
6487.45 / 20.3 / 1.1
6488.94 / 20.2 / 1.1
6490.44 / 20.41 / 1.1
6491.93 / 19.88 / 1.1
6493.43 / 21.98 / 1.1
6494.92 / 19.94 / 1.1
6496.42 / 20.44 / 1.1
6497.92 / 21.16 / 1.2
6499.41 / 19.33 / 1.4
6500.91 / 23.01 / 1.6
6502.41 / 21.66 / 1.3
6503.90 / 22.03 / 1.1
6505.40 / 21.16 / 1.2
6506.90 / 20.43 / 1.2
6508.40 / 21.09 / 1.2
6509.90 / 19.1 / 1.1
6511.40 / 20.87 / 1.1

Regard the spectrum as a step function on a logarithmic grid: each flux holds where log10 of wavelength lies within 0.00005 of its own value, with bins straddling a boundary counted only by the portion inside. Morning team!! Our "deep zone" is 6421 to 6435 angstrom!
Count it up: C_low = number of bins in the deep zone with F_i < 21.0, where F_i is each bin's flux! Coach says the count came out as 4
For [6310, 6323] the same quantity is 5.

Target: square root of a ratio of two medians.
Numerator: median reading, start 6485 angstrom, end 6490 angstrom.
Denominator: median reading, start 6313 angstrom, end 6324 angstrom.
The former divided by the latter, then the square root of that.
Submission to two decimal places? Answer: 0.99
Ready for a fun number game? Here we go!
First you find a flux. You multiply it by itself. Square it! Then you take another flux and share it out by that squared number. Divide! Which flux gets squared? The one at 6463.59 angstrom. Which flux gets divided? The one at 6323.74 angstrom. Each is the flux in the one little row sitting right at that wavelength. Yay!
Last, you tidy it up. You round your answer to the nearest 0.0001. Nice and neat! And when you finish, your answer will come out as 0.0531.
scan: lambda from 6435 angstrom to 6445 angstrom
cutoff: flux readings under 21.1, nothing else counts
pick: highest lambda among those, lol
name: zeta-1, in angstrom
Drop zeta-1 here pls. 6444.27 angstrom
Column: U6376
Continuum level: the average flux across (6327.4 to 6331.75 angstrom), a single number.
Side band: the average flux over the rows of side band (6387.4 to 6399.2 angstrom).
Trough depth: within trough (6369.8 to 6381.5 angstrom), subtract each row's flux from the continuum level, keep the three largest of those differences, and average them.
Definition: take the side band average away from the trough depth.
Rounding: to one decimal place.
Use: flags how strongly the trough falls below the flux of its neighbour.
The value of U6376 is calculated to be -21.1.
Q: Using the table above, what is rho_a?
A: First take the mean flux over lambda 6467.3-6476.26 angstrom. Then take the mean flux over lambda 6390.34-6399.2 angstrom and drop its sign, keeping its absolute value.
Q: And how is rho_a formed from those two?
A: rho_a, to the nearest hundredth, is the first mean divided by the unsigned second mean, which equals 0.94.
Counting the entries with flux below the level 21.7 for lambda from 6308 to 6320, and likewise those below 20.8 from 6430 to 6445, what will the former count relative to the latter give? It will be 1.0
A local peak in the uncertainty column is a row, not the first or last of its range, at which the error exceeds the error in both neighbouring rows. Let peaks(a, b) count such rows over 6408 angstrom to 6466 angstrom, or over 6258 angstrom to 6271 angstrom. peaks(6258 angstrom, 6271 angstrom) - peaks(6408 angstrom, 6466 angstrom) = 0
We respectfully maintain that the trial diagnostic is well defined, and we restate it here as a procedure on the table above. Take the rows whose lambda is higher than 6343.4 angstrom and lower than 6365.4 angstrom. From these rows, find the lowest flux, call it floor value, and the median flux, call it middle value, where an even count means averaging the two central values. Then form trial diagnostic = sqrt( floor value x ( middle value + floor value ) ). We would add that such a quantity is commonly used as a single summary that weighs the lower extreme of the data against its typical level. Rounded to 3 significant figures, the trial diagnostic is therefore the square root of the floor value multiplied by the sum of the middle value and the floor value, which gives 26.9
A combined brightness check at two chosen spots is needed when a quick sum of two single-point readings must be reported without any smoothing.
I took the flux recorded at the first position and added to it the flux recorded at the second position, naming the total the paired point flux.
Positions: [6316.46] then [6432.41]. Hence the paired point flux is 42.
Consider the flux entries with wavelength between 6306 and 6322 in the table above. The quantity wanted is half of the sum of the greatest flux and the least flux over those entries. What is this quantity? 20.9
